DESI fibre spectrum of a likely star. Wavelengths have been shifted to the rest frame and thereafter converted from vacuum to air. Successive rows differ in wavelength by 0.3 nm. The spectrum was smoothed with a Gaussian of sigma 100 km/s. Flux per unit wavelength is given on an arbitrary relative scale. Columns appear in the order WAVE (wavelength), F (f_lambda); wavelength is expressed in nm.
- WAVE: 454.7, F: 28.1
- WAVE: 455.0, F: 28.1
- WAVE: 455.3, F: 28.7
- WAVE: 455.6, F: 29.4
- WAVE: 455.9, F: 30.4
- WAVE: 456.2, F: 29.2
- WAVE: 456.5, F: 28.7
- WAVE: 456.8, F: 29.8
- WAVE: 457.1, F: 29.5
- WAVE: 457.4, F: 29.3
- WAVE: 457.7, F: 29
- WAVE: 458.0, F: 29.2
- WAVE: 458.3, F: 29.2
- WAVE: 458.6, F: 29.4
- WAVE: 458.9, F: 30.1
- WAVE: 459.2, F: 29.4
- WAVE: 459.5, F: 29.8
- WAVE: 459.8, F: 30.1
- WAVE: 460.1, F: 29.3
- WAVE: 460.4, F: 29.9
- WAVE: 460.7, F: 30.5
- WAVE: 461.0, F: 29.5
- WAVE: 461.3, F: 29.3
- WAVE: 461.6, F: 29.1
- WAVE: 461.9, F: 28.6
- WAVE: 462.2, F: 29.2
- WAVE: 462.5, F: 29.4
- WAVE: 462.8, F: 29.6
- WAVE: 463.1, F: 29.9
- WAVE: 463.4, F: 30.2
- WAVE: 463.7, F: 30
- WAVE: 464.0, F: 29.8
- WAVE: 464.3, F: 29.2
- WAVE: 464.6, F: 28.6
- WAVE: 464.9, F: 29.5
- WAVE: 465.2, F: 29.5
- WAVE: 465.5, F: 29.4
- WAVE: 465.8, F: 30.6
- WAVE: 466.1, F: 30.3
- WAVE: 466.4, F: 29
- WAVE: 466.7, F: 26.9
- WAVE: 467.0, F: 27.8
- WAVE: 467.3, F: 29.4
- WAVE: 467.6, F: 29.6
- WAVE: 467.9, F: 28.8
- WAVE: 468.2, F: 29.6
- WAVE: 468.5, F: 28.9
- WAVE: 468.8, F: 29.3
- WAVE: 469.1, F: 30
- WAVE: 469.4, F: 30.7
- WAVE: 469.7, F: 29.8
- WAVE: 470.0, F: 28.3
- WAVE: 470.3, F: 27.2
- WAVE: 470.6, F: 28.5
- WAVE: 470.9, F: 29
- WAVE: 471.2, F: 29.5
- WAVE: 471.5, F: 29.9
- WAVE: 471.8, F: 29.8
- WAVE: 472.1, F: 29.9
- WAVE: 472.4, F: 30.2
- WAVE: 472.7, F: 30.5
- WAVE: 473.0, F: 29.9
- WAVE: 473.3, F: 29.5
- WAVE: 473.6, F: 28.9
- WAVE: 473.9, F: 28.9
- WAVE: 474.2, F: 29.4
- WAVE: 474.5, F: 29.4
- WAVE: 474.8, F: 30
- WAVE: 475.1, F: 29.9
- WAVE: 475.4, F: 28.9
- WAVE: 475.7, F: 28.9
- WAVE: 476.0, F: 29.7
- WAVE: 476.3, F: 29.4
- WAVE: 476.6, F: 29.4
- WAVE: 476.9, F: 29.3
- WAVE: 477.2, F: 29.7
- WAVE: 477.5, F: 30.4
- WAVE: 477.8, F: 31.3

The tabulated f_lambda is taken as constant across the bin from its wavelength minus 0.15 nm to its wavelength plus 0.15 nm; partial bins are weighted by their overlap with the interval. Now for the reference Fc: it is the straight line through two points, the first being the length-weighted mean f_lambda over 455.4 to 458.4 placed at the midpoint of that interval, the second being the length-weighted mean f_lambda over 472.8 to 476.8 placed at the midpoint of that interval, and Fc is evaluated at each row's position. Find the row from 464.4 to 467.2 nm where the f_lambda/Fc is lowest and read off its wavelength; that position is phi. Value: 466.7 nm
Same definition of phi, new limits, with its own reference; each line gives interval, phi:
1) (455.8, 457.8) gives 456.5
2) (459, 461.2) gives 460.1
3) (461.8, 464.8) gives 464.6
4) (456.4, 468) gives 466.7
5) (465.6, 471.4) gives 466.7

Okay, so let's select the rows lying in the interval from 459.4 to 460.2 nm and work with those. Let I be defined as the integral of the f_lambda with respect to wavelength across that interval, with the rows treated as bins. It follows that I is 23.8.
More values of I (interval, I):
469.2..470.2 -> 29.5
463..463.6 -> 18.0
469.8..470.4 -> 16.8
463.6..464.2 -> 17.9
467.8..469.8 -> 59.2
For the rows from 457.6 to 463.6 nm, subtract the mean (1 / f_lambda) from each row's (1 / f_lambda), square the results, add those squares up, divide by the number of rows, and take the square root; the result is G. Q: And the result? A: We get 0.0005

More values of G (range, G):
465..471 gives 0.0012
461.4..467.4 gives 0.0010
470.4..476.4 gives 0.0006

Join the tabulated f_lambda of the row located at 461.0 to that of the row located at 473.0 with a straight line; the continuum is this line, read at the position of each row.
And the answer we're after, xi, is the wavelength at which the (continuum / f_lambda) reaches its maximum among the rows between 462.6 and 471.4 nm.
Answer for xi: 466.7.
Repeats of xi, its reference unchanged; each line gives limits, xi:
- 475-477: 475.7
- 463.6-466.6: 464.6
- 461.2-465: 464.6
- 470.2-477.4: 470.3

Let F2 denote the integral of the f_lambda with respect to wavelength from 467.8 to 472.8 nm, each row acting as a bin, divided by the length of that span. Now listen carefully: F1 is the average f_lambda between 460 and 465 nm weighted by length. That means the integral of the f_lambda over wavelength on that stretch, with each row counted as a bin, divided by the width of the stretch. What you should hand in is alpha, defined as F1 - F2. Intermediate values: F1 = 29.5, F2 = 29.4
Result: 0.1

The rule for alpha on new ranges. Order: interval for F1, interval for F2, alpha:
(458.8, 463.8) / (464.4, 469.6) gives 0.3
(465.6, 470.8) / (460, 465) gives -0.4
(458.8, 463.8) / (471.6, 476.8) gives 0.1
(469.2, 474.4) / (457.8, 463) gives -0.1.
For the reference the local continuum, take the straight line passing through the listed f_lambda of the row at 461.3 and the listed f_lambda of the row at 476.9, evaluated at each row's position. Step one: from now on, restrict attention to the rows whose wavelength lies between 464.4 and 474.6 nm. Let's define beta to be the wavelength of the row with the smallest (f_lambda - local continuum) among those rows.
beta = 466.7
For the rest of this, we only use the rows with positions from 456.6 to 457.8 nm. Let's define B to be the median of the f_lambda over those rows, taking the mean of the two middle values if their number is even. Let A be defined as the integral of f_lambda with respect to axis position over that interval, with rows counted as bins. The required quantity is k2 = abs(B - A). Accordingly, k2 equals 6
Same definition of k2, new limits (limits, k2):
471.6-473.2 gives 18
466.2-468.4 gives 34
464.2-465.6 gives 12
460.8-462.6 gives 23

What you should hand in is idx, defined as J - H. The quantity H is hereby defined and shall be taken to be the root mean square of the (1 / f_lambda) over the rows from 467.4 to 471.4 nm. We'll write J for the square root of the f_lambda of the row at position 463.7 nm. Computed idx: 5.44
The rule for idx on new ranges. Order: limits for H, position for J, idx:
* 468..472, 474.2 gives 5.39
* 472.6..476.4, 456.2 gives 5.37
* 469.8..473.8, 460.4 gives 5.43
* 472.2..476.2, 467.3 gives 5.39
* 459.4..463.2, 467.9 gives 5.33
